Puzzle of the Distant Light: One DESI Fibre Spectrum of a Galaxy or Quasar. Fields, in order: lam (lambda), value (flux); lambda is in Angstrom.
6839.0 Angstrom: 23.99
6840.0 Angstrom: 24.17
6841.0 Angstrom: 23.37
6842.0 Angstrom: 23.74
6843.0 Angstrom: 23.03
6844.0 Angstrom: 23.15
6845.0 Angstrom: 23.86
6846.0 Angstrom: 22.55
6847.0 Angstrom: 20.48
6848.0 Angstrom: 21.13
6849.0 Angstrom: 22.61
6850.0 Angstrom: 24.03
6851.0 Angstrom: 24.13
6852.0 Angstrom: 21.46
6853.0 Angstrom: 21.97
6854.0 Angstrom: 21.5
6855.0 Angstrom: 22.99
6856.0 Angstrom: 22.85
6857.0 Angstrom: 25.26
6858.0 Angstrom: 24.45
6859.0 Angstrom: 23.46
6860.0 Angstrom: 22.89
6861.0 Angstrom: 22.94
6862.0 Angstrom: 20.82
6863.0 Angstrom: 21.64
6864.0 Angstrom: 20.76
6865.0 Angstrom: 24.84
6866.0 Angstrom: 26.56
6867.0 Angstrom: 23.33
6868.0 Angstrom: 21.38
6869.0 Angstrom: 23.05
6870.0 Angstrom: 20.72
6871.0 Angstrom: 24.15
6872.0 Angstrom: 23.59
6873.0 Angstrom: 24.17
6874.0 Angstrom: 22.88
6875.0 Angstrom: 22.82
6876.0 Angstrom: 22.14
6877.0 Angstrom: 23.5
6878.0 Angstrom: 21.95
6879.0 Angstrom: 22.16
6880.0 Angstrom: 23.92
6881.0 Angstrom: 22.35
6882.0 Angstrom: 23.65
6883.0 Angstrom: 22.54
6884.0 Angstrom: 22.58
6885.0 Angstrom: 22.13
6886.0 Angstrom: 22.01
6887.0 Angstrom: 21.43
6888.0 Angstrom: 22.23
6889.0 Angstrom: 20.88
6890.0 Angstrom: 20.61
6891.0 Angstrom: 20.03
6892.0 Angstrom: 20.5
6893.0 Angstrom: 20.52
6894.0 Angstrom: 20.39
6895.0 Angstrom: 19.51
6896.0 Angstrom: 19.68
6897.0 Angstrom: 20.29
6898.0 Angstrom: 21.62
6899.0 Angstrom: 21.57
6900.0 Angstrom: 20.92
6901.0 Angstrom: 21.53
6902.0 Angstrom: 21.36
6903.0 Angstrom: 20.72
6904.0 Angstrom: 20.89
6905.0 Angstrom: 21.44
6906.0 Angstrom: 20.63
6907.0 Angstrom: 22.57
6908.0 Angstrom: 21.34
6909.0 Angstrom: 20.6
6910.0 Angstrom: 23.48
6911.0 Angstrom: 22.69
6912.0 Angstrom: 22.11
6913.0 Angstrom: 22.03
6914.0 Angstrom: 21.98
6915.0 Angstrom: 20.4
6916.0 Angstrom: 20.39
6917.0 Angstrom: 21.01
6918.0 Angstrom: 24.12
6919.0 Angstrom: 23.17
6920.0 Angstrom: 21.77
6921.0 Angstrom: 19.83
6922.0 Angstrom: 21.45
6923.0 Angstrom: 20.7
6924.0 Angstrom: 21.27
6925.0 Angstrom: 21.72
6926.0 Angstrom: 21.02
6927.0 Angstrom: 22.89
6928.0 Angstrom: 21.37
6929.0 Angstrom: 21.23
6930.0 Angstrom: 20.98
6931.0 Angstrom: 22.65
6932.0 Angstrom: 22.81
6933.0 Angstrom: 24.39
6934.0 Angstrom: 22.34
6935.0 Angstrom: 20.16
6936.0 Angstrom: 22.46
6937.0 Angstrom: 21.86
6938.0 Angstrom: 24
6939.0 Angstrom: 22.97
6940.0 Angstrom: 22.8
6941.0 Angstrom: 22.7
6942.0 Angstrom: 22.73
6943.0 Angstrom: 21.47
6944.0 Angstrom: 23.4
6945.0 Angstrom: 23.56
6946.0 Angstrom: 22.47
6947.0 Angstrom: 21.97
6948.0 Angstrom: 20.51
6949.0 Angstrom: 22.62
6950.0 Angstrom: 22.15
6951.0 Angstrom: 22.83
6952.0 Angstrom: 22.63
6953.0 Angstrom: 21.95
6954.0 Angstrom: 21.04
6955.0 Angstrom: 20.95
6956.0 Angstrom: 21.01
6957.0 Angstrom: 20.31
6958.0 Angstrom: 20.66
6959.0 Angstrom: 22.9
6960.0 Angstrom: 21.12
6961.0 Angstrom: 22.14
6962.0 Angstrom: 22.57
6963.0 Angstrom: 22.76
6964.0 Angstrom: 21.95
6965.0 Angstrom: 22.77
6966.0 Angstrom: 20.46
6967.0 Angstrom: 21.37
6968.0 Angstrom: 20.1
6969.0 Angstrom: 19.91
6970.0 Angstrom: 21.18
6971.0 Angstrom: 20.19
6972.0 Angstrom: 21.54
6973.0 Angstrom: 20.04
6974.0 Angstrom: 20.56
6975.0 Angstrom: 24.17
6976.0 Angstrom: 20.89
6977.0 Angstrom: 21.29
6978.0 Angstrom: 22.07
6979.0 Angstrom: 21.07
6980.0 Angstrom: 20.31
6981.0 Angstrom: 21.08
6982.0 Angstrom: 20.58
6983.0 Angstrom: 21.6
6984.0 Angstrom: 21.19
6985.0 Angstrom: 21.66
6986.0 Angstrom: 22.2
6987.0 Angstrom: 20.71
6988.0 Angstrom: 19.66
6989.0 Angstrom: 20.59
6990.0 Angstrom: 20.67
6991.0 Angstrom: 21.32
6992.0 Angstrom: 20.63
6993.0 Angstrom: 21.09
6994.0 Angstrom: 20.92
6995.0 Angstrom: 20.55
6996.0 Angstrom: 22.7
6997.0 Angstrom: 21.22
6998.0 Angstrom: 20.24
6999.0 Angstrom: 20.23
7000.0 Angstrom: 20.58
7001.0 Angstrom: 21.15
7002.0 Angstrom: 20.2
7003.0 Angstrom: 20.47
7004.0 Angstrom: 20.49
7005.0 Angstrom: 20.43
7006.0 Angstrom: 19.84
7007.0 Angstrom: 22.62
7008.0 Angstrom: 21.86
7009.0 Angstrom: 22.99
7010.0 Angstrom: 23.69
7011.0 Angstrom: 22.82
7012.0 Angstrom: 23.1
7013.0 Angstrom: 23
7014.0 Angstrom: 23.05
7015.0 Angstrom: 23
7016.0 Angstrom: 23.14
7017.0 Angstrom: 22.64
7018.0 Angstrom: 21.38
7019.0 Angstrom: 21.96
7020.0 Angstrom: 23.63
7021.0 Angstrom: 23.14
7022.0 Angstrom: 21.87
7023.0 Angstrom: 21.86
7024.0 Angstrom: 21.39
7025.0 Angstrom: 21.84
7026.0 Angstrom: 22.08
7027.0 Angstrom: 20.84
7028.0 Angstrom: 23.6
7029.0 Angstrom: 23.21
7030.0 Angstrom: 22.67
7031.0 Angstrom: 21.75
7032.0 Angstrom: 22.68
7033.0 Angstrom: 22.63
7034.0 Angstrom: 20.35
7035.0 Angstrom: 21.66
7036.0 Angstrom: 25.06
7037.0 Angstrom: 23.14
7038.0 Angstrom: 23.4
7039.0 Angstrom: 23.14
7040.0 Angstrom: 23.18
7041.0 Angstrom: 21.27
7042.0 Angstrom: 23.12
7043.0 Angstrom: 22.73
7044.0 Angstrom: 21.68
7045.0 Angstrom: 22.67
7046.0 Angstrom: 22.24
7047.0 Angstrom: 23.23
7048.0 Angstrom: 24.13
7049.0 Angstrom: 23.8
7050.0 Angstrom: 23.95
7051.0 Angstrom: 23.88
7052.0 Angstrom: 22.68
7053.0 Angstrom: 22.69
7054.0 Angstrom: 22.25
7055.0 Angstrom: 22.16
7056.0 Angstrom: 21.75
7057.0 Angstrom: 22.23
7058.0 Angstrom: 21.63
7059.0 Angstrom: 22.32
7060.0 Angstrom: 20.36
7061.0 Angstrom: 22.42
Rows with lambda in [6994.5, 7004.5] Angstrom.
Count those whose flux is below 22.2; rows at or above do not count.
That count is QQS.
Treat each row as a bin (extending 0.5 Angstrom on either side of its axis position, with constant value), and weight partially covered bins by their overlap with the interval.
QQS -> 9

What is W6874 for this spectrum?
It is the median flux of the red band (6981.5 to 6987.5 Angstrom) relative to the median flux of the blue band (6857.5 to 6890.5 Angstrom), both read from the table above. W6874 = 0.95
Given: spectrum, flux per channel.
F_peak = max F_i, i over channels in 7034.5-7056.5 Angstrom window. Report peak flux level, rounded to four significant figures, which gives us 25.06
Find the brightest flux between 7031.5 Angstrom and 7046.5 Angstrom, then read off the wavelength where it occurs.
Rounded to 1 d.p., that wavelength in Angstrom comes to 7036.0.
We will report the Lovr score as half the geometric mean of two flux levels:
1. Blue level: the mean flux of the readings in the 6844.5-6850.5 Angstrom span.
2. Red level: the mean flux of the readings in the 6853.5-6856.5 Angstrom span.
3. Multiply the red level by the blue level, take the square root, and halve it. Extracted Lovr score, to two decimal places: 11.22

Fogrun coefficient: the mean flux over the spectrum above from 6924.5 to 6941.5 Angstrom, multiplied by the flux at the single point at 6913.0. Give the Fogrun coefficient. 490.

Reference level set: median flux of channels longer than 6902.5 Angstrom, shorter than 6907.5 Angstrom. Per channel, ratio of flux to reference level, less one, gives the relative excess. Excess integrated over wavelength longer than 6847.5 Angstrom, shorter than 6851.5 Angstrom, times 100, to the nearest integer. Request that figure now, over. 40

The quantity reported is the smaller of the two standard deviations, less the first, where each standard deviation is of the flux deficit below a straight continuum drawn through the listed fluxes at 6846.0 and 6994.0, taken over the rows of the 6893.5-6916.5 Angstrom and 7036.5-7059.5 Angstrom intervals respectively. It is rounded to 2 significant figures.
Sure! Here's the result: -0.23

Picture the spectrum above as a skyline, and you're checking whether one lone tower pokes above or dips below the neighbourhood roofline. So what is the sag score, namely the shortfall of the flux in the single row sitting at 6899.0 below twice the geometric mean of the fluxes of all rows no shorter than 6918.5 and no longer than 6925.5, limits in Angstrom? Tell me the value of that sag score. 21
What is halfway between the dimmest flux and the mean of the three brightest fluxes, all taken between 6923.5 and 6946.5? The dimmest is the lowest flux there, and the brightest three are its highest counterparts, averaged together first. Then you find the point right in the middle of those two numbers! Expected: 22.1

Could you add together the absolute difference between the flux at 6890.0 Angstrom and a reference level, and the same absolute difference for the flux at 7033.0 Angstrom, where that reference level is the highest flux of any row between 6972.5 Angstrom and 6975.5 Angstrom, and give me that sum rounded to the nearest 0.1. 5.1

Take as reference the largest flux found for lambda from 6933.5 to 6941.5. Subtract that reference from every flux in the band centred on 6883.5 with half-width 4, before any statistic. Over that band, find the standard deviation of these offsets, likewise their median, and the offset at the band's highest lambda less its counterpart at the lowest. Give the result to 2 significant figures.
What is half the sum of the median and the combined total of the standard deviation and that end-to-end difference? -1.6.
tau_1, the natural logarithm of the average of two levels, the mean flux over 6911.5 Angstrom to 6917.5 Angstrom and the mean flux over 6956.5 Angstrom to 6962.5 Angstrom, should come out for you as 3.067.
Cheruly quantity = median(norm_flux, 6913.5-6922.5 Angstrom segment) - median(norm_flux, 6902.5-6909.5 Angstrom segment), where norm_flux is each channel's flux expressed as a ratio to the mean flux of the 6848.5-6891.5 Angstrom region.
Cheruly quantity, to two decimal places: 0.02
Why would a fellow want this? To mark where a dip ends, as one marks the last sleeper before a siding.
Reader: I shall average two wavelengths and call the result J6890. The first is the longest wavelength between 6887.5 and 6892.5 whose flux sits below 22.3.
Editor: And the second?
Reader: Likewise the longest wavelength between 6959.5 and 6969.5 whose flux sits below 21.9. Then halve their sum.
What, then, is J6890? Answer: 6930.5 Angstrom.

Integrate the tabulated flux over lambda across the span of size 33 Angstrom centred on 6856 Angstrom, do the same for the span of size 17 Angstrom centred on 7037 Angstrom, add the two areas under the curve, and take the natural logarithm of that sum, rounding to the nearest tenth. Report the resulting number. 7.0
